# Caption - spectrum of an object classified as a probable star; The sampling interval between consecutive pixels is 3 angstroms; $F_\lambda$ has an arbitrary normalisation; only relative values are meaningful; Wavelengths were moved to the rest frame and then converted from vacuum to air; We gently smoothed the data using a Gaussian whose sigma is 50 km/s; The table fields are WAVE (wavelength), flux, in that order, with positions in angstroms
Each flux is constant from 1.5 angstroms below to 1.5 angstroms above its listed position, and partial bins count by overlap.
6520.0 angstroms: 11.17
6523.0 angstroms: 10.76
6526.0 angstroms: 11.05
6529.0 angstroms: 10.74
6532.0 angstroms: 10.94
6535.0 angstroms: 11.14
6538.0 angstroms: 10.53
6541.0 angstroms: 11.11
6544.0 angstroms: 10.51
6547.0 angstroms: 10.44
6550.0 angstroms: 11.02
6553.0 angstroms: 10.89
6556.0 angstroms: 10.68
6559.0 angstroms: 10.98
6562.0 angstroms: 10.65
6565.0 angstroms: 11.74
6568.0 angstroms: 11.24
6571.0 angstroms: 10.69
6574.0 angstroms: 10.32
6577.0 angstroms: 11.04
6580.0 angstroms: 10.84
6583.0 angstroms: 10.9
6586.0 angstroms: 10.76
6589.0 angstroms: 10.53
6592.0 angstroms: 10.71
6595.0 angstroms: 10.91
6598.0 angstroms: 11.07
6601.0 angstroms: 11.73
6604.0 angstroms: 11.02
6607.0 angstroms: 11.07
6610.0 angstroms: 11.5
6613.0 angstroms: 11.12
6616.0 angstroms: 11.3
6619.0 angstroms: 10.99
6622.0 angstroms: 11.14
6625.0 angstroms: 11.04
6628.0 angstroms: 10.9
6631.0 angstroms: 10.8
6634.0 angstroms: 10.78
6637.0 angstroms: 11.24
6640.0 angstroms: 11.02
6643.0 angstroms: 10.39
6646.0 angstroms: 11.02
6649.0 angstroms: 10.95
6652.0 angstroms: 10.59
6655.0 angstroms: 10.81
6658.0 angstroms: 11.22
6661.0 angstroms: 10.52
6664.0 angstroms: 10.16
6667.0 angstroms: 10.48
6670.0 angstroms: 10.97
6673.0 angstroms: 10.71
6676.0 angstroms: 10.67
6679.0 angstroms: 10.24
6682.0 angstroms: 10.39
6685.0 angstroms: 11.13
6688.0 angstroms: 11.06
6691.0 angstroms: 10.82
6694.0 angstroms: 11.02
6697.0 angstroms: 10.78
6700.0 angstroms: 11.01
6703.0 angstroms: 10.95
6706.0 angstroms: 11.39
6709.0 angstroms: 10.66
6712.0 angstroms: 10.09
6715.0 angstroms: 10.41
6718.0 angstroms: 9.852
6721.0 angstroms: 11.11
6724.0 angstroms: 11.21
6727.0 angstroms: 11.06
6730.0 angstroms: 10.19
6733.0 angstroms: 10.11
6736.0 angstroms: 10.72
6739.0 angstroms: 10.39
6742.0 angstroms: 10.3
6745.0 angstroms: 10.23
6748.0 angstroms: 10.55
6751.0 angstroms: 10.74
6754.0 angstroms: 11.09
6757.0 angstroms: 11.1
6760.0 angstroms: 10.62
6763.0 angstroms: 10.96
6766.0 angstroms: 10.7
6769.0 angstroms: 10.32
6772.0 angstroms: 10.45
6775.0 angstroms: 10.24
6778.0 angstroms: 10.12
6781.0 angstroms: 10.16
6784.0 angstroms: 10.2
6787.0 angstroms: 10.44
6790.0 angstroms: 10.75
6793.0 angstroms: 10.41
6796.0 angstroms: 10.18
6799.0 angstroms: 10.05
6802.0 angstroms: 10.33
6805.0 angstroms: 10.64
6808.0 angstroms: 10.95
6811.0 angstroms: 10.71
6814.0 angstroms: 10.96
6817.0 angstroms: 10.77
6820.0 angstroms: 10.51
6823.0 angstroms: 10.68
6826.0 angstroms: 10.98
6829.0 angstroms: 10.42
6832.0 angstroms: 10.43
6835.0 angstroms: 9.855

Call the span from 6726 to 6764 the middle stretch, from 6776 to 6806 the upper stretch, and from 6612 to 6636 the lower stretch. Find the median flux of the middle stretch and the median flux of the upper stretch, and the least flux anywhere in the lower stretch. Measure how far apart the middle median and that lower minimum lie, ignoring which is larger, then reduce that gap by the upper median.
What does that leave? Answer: -10.1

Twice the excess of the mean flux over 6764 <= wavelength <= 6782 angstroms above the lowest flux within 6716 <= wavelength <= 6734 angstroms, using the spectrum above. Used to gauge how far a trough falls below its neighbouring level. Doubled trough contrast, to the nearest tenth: 1.0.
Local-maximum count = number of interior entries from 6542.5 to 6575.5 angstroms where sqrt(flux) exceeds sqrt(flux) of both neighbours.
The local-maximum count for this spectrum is 3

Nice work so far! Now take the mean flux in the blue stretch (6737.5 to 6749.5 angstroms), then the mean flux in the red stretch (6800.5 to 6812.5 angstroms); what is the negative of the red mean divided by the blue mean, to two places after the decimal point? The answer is -1.03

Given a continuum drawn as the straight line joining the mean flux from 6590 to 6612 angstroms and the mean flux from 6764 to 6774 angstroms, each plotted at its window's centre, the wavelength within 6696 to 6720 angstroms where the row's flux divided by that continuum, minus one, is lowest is 6718.0 angstroms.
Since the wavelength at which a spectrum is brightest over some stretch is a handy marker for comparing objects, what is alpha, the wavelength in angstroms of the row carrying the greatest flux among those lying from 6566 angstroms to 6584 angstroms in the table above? 6568.0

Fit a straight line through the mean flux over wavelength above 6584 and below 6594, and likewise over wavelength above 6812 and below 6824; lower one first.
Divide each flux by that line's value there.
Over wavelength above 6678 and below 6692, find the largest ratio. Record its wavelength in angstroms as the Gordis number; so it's 6685.0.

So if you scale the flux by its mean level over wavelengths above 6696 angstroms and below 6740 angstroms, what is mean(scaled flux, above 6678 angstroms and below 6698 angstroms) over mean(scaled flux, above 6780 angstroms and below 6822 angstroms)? 1.03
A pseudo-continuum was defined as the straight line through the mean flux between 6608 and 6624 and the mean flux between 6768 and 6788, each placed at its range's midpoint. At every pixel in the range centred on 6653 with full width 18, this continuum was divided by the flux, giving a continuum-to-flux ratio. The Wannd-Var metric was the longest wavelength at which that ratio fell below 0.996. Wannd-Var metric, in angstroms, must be 6658.0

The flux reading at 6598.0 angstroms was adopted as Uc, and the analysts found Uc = 11.07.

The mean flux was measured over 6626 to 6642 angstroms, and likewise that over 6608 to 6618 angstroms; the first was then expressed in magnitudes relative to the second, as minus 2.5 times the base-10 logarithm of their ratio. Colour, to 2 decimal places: 0.03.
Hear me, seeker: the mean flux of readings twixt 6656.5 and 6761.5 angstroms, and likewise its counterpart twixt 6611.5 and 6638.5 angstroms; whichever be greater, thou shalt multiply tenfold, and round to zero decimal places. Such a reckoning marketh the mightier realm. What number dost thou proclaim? 110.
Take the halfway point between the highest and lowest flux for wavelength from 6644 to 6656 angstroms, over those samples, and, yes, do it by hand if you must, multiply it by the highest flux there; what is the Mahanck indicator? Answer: 119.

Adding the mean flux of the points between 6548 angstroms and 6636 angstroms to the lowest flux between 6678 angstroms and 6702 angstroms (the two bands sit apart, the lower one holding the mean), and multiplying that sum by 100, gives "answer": 2122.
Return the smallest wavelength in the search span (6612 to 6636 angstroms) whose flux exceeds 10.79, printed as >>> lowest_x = 6613.0 angstroms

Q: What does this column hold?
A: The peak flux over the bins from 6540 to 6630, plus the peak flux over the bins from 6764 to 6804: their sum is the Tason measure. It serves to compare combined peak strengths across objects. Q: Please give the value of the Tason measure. 22.5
